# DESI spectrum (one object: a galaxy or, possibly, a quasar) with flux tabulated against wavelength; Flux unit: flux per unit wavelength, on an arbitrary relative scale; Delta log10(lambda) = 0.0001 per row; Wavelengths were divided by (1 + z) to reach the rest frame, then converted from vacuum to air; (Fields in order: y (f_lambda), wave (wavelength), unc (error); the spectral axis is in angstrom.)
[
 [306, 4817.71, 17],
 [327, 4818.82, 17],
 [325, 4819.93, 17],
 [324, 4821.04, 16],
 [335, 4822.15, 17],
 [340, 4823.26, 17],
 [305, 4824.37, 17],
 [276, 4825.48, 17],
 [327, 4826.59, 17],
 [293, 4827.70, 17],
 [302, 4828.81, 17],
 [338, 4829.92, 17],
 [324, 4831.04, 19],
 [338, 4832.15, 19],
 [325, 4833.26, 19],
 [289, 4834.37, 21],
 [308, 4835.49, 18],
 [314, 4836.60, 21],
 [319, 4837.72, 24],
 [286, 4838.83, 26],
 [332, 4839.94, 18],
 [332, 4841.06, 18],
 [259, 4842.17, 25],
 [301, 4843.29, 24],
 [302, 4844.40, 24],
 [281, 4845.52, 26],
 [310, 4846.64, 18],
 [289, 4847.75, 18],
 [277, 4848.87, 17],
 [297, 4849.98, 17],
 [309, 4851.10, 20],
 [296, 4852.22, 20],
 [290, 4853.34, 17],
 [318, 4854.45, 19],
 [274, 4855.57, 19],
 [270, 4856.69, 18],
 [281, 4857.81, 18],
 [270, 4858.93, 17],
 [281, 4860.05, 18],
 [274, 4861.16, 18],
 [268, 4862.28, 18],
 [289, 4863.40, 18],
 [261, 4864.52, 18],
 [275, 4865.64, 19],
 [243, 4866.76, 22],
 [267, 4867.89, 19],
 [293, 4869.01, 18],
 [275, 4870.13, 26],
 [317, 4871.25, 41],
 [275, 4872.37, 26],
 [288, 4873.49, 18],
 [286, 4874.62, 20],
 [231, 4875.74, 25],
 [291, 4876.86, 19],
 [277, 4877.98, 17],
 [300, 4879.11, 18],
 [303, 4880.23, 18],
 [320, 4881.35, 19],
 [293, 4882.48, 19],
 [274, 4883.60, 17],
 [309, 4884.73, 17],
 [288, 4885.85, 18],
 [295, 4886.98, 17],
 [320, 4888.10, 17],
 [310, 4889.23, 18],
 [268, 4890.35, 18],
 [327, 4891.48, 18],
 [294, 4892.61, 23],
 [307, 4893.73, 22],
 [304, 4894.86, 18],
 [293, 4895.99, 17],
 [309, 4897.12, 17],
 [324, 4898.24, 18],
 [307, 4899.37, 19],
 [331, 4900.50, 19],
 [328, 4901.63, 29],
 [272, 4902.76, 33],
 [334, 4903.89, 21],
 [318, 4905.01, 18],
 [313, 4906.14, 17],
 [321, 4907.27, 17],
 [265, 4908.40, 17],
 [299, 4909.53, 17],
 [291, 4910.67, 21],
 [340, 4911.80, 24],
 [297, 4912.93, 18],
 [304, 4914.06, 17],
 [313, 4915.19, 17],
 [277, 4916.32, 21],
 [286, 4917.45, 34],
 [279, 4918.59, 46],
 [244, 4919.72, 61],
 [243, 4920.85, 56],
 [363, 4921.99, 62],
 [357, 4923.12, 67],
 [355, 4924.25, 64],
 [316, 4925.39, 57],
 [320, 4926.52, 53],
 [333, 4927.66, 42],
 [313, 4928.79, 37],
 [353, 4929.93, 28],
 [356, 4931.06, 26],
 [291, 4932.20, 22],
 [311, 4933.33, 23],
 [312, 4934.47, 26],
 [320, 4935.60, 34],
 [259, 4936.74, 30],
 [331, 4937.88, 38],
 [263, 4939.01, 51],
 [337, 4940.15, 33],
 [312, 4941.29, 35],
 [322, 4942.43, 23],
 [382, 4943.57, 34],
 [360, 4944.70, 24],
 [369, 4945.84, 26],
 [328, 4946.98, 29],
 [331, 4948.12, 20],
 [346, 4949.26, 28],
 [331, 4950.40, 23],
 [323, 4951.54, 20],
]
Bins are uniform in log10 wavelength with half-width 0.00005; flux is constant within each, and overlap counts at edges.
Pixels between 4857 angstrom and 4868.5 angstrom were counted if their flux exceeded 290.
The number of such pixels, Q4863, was 0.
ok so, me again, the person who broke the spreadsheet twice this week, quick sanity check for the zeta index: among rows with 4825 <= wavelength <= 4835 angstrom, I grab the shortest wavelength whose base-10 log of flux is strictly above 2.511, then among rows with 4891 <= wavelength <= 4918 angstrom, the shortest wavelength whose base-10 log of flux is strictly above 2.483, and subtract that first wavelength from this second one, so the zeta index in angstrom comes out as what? 64.9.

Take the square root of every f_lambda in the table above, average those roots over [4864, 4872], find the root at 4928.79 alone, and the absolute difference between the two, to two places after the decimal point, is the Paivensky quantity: 1.10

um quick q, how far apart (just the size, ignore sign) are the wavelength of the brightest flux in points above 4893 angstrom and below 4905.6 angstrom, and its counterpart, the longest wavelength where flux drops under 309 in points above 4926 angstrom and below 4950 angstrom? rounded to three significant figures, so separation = 35.1 angstrom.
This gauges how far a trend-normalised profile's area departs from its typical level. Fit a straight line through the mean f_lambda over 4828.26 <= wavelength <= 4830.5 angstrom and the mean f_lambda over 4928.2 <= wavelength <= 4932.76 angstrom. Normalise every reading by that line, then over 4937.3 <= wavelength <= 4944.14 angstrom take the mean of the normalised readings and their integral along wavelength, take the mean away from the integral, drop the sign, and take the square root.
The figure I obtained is 2.40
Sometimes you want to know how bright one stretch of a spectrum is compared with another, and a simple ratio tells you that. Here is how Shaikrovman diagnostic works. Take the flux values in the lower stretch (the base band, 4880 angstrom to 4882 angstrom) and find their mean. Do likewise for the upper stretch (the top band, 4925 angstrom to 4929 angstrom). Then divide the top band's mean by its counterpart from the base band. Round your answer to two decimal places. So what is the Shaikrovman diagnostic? 1.03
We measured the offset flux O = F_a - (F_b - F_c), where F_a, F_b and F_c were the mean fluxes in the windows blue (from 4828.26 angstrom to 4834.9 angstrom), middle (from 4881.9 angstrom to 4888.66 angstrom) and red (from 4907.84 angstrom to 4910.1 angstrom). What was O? 305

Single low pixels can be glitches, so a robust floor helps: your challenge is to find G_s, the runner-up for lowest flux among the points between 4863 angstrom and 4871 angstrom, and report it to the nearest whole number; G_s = 261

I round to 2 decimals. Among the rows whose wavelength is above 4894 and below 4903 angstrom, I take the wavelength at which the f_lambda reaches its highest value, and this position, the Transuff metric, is 4900.50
